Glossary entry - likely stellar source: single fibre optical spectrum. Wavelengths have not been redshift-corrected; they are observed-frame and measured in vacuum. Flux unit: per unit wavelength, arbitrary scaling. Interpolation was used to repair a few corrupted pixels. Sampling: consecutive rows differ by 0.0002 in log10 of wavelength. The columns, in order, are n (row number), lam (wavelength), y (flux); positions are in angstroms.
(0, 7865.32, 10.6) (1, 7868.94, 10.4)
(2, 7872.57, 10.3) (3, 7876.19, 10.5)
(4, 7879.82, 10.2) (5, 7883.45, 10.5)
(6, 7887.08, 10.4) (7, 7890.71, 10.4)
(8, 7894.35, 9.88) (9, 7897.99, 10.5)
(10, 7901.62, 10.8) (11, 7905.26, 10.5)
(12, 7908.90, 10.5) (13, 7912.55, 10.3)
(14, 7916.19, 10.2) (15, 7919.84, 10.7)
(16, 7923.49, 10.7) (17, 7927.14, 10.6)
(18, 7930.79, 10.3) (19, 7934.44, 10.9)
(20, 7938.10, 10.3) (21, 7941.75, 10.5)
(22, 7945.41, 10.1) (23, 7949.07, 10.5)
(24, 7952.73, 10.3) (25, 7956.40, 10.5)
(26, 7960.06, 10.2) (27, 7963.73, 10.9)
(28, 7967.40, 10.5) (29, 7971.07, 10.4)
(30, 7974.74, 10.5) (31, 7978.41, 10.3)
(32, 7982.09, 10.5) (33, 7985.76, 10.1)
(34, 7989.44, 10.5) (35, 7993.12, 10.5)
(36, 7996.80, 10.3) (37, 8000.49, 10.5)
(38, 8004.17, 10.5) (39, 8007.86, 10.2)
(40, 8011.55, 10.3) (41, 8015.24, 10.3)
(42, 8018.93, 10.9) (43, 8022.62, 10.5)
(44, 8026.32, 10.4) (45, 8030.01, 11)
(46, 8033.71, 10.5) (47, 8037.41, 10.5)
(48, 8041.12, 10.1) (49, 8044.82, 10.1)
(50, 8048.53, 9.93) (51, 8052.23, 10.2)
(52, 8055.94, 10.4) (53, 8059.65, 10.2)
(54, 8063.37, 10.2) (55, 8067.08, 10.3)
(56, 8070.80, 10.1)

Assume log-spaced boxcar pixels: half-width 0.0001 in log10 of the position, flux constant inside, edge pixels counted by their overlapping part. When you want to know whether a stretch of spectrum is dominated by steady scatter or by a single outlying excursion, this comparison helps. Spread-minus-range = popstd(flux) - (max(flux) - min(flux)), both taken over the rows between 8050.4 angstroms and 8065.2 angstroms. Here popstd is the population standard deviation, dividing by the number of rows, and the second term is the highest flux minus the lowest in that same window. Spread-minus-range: -0.11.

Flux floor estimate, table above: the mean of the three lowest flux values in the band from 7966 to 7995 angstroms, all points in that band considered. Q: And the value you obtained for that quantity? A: 10.3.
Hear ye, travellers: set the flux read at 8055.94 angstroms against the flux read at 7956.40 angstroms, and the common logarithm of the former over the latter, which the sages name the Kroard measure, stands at -0.0042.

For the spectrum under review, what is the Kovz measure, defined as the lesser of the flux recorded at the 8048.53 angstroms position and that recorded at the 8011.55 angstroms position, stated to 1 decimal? 9.9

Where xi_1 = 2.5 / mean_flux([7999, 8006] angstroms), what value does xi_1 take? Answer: 0.238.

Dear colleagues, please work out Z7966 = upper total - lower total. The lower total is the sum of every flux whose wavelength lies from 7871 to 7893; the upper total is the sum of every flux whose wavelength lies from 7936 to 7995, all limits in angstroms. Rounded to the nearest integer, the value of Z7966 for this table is 104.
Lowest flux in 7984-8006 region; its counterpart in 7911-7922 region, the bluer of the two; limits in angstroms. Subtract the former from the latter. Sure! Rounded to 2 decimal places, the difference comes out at 0.10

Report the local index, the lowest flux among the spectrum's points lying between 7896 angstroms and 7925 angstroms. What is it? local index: 10.2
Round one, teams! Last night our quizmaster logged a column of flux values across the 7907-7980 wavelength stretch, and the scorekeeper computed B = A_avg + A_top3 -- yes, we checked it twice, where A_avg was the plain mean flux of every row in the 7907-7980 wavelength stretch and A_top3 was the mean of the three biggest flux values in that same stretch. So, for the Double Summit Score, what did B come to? 21.29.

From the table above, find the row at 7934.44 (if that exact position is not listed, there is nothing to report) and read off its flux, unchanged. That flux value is 10.9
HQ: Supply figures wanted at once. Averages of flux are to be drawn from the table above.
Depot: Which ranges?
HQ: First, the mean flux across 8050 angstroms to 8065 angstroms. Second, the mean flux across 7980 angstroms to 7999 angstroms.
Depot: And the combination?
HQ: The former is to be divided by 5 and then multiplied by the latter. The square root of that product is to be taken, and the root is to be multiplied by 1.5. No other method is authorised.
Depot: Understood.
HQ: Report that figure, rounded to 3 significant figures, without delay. 6.92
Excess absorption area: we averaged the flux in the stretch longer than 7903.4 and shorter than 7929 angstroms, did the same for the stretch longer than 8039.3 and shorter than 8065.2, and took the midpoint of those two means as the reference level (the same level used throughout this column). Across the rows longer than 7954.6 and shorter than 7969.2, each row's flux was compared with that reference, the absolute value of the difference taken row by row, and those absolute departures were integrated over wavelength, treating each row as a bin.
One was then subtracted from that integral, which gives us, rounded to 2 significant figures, 2.8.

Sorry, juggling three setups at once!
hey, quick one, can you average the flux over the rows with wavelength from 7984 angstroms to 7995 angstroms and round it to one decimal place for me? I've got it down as 10.4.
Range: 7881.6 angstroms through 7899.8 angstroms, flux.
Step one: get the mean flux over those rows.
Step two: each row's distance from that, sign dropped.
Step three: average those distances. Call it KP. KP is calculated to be 0.182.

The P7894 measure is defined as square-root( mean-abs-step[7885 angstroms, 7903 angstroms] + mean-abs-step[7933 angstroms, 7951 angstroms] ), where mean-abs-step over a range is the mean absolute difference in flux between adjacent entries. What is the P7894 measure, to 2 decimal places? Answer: 0.87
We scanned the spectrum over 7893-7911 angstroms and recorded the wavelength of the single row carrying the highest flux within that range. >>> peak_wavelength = 7901.62 angstroms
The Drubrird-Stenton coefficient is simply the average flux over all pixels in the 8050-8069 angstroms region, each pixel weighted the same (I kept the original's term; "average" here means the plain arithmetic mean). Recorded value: 10.3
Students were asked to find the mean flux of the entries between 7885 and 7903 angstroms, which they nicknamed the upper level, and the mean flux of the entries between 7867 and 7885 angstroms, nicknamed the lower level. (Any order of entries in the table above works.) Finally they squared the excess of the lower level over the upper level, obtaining 0.000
